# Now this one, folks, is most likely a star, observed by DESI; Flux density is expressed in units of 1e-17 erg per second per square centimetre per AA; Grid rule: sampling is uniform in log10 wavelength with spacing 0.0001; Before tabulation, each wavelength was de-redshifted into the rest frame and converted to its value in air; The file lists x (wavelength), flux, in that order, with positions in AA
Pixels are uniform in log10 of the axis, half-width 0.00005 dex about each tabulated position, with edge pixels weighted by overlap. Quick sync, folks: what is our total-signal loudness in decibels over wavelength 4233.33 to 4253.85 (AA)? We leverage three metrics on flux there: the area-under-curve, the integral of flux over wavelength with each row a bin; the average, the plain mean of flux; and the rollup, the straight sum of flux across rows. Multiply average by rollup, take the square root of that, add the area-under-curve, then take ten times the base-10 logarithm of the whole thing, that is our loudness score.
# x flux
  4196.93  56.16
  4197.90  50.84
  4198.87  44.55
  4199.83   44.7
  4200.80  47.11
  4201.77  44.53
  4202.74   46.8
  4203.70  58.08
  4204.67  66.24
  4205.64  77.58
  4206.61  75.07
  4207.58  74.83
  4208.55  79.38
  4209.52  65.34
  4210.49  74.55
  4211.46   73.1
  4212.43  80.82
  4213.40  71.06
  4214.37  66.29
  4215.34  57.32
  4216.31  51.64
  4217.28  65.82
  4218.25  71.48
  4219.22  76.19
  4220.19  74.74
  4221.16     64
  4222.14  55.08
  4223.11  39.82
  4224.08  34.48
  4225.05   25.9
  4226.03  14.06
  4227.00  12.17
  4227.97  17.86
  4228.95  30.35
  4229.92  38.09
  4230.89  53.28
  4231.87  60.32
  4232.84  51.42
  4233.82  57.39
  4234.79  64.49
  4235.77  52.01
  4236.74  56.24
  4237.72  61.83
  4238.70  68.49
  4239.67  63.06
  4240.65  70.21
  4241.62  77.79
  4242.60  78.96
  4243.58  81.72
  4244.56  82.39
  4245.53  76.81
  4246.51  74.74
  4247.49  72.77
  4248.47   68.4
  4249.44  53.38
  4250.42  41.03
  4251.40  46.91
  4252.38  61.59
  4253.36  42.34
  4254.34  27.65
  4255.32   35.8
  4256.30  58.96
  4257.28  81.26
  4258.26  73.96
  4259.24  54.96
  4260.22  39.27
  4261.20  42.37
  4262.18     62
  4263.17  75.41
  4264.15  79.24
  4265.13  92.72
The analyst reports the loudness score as 32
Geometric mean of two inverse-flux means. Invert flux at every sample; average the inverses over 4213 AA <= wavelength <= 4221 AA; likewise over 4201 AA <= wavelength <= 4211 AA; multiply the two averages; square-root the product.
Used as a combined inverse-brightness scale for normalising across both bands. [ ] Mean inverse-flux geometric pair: 0.0155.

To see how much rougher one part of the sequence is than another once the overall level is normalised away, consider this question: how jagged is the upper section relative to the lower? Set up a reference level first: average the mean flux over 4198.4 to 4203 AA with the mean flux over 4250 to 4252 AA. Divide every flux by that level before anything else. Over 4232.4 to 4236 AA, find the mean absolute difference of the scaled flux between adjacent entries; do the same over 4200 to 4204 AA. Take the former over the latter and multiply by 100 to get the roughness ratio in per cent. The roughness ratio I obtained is 158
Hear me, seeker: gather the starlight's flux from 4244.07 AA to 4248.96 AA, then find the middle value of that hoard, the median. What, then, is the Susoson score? 75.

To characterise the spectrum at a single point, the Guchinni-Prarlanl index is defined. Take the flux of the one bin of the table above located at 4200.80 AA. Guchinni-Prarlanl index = 47.11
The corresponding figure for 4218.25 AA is 71.48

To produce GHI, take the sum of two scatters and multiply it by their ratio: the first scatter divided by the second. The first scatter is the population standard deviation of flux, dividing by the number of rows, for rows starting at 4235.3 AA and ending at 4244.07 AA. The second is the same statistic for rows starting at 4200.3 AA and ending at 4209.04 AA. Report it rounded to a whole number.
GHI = 17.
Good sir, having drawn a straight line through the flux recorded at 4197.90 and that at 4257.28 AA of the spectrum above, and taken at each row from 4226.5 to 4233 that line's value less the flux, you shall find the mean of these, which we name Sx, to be 30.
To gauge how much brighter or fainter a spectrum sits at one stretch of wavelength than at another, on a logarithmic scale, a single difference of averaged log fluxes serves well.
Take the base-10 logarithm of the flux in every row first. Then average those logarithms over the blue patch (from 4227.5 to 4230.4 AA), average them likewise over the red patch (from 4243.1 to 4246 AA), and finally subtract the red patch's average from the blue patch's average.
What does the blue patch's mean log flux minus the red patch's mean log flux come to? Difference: -0.47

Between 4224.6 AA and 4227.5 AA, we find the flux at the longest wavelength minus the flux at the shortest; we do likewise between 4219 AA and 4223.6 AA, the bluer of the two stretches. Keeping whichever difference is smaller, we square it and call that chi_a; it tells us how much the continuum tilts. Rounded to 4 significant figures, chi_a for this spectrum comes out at 1323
